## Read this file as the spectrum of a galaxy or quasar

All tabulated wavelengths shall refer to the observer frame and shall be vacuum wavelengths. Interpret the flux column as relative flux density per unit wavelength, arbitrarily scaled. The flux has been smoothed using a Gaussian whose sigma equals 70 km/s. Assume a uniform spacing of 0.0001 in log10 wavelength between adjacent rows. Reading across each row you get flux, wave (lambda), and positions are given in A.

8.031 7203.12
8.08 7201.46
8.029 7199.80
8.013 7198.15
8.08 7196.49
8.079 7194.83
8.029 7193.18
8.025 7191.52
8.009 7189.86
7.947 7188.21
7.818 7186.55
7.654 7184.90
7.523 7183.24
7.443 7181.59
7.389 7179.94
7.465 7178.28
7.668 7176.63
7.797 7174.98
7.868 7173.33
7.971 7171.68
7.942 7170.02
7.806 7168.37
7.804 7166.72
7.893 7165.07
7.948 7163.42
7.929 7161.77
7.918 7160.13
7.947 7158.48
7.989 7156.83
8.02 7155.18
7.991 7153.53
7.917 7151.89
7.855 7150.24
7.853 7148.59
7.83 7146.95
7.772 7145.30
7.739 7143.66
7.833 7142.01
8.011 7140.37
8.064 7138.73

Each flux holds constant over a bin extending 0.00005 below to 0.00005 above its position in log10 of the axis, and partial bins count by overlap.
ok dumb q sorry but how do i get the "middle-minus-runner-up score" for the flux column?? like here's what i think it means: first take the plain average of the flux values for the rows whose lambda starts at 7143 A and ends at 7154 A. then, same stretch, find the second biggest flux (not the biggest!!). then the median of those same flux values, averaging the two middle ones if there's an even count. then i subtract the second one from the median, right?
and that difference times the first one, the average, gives -0.50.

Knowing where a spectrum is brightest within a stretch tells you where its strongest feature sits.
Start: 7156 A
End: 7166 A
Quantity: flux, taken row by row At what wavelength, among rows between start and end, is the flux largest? 7156.83 A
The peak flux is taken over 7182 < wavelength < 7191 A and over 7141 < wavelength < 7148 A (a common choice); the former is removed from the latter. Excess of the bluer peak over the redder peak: -0.18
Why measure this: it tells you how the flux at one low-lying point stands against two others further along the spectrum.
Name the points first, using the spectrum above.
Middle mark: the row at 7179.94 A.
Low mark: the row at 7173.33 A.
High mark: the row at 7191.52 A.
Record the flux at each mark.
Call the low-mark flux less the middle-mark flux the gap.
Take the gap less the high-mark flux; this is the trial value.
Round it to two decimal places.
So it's -7.55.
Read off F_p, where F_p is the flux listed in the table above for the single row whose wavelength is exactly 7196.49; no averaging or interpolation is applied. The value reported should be 8.08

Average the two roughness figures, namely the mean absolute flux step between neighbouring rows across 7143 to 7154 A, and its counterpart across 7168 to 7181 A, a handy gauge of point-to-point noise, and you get 0.074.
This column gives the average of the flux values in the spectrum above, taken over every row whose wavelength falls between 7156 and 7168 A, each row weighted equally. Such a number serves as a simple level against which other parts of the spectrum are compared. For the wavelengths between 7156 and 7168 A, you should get 7.92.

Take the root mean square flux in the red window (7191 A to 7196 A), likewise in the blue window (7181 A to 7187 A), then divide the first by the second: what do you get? 1.06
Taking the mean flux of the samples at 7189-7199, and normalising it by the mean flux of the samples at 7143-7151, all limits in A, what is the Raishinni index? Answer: 1.03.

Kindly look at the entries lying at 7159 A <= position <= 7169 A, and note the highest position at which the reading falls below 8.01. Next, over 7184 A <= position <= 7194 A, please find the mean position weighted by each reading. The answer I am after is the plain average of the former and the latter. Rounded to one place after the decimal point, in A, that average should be 7178.7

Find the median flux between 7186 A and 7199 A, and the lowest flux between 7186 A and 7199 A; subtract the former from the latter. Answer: -0.20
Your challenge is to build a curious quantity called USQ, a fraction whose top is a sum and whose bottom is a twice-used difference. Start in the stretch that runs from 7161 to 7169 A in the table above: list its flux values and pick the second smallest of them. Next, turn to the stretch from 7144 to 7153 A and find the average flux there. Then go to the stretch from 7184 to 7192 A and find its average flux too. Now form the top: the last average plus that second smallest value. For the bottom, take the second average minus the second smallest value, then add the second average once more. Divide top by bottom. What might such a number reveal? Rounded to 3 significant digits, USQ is 1.99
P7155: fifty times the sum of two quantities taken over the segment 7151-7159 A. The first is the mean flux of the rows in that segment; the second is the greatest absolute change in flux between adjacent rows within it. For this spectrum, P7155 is 402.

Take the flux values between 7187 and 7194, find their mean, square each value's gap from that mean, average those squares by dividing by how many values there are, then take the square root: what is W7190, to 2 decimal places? 0.03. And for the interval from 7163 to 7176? 0.07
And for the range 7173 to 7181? 0.18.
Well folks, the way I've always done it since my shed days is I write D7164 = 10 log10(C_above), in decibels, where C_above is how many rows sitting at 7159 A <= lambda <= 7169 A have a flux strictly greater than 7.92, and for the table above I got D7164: 3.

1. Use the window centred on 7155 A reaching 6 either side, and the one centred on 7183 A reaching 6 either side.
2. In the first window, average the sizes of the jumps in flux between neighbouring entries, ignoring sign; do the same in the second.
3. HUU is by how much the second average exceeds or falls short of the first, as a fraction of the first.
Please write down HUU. 1.4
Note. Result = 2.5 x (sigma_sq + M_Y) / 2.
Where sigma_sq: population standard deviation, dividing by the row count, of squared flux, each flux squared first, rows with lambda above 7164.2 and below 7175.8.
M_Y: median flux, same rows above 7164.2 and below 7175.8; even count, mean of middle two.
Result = 11.1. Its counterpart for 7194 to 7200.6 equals 10.7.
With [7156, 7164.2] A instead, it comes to 10.4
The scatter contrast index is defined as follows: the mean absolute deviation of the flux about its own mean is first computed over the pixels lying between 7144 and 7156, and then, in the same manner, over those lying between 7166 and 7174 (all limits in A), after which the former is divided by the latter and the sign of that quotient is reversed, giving -1.2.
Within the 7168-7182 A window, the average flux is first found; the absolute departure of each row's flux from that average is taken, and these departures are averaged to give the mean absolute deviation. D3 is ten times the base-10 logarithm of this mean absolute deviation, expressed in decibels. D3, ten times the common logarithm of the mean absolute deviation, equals -7.2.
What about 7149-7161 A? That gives -13.5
